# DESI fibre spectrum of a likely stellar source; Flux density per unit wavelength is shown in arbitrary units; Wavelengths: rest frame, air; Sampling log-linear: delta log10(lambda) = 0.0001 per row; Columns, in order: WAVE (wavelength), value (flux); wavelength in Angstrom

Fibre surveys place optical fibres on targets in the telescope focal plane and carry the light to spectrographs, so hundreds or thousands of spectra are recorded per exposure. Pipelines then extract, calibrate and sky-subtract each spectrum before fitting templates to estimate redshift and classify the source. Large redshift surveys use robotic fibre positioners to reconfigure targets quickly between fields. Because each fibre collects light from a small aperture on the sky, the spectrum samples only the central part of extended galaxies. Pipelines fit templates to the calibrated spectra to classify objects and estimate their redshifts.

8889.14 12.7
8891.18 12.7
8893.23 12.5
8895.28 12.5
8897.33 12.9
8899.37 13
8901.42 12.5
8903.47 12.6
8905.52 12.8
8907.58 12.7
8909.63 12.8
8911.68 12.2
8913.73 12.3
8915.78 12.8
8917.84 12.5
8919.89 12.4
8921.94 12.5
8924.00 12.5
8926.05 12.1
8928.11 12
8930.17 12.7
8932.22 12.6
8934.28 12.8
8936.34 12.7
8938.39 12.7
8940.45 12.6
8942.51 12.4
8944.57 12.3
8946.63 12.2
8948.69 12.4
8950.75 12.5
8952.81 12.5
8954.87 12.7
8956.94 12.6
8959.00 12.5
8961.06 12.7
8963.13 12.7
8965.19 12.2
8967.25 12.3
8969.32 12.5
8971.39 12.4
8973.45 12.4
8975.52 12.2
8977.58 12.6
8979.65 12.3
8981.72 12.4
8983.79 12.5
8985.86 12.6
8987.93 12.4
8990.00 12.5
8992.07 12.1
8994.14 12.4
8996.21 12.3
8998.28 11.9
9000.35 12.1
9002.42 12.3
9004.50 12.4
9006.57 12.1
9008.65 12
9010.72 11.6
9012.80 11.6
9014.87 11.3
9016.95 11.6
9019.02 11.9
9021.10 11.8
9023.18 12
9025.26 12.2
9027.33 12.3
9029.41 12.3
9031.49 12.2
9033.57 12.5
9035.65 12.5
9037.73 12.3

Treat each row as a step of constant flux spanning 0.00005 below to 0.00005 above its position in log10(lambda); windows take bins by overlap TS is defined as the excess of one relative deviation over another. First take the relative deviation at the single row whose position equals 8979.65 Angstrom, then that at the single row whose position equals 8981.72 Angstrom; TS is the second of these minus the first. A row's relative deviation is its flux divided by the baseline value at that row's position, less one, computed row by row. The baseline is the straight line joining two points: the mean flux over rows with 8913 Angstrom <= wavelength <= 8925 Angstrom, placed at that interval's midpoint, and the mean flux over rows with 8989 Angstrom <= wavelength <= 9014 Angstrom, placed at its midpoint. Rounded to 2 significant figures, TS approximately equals 0.0090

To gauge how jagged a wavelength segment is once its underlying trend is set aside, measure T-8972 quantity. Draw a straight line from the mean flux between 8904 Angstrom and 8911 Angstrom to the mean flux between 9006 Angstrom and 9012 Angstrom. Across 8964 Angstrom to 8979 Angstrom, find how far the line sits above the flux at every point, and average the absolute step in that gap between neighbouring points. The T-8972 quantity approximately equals 0.17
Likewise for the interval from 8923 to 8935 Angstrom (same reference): 0.30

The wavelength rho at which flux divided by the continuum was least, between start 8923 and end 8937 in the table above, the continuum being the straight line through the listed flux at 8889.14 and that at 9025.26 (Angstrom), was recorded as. 8928.11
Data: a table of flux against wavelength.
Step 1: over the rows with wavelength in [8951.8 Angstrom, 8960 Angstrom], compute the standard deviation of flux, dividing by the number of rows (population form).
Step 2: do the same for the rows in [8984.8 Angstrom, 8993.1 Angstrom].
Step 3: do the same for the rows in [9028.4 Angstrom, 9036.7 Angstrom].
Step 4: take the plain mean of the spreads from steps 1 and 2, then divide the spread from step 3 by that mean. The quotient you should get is 0.96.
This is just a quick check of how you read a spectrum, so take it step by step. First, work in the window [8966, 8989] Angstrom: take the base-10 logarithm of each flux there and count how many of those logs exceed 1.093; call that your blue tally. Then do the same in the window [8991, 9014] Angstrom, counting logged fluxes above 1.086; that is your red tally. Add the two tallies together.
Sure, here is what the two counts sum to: 12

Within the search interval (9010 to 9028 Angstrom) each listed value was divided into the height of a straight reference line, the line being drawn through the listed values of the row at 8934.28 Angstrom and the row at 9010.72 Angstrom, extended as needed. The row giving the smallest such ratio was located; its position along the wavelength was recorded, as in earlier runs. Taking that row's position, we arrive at 9027.33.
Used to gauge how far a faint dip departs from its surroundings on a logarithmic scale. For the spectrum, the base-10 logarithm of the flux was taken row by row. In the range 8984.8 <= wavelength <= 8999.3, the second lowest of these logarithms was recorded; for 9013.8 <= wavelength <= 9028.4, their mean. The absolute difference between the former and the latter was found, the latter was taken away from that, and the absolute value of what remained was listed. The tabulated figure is 1.07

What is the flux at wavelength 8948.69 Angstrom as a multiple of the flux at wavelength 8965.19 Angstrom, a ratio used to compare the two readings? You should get 1.02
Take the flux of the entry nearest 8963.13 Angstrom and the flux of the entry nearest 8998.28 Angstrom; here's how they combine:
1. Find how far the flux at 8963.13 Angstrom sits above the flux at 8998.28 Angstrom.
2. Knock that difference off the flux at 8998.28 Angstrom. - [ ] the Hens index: 11.10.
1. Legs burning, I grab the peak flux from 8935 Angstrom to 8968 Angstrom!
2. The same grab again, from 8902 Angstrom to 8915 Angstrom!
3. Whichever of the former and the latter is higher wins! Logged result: 12.8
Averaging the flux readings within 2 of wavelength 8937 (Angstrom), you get 12.7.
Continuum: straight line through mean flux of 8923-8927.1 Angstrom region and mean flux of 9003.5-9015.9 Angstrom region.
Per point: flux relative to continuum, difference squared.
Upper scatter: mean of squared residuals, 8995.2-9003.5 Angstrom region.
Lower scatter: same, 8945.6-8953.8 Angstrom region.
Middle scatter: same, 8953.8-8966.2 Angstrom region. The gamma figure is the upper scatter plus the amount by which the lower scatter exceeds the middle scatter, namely -0.07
